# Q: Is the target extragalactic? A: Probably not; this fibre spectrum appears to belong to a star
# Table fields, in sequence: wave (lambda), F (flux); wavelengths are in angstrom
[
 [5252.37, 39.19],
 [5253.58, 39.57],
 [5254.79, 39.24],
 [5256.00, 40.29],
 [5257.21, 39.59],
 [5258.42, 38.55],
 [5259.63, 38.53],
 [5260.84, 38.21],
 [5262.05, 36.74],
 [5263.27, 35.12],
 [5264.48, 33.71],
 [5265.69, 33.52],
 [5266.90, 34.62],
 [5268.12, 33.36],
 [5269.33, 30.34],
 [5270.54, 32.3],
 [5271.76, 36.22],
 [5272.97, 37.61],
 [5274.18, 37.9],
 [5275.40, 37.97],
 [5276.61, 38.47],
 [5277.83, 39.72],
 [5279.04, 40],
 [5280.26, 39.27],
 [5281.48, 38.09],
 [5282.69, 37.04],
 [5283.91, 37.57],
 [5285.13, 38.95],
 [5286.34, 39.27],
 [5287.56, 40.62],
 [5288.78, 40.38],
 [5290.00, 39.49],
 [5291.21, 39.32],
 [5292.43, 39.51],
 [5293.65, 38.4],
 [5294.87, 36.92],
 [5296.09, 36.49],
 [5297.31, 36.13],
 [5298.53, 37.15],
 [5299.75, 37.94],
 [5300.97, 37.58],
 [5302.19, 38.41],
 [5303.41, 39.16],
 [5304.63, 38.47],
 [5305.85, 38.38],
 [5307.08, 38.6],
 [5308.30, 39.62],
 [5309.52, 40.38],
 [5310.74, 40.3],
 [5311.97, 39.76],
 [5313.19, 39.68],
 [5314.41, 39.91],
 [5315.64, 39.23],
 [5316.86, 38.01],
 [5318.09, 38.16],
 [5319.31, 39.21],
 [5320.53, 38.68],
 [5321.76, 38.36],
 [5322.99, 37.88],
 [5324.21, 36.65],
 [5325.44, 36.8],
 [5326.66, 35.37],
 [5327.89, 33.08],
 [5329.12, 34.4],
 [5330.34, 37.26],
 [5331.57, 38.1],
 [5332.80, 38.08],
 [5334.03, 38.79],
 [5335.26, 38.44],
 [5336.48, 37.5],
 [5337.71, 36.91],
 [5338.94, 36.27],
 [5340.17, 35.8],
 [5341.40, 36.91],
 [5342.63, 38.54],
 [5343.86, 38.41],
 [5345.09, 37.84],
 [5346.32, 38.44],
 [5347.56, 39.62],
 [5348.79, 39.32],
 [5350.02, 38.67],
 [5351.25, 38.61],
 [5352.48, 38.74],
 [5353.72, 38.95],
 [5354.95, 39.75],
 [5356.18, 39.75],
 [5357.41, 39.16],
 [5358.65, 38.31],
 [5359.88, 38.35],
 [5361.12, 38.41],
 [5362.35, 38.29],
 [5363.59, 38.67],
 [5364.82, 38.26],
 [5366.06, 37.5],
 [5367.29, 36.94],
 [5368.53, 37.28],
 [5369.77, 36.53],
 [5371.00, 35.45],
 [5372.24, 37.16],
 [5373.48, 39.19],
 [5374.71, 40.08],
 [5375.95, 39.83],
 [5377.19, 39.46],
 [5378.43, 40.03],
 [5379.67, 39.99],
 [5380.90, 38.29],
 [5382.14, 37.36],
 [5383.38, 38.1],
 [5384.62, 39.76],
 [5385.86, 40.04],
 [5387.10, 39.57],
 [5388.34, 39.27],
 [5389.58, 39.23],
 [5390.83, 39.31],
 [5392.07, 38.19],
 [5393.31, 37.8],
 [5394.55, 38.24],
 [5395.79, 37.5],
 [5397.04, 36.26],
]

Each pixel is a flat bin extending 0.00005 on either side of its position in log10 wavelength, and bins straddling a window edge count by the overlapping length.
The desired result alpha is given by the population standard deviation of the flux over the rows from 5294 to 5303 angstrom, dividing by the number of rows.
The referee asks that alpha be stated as 0.7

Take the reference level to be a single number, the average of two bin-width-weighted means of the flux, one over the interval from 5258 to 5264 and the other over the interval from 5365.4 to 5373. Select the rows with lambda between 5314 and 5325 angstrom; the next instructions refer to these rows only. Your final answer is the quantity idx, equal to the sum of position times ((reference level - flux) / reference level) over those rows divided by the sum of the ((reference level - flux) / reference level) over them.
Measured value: 5317.8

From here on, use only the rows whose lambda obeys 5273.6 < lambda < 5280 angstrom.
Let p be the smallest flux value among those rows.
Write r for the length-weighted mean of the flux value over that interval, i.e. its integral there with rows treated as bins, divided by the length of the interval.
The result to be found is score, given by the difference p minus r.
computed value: -0.9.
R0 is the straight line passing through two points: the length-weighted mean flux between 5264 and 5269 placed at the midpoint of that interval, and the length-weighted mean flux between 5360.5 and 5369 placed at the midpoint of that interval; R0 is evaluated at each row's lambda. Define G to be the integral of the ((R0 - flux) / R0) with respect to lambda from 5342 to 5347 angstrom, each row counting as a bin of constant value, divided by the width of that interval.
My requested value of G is -0.03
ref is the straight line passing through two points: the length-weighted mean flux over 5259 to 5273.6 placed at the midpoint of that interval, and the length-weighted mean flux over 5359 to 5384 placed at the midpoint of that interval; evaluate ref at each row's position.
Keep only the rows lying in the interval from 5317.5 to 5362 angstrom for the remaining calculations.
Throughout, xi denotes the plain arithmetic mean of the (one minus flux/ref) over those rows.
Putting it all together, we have -0.02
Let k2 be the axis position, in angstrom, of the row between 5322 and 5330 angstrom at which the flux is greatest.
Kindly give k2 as 5322.99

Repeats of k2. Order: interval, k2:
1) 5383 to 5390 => 5385.86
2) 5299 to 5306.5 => 5303.41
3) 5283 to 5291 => 5287.56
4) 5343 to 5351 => 5347.56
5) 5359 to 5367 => 5363.59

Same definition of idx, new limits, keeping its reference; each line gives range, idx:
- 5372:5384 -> 5377.4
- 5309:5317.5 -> 5312.6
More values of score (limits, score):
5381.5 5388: -1.6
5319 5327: -2.2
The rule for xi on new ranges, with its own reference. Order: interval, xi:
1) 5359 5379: 0.00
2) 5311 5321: -0.07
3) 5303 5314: -0.08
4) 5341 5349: -0.03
